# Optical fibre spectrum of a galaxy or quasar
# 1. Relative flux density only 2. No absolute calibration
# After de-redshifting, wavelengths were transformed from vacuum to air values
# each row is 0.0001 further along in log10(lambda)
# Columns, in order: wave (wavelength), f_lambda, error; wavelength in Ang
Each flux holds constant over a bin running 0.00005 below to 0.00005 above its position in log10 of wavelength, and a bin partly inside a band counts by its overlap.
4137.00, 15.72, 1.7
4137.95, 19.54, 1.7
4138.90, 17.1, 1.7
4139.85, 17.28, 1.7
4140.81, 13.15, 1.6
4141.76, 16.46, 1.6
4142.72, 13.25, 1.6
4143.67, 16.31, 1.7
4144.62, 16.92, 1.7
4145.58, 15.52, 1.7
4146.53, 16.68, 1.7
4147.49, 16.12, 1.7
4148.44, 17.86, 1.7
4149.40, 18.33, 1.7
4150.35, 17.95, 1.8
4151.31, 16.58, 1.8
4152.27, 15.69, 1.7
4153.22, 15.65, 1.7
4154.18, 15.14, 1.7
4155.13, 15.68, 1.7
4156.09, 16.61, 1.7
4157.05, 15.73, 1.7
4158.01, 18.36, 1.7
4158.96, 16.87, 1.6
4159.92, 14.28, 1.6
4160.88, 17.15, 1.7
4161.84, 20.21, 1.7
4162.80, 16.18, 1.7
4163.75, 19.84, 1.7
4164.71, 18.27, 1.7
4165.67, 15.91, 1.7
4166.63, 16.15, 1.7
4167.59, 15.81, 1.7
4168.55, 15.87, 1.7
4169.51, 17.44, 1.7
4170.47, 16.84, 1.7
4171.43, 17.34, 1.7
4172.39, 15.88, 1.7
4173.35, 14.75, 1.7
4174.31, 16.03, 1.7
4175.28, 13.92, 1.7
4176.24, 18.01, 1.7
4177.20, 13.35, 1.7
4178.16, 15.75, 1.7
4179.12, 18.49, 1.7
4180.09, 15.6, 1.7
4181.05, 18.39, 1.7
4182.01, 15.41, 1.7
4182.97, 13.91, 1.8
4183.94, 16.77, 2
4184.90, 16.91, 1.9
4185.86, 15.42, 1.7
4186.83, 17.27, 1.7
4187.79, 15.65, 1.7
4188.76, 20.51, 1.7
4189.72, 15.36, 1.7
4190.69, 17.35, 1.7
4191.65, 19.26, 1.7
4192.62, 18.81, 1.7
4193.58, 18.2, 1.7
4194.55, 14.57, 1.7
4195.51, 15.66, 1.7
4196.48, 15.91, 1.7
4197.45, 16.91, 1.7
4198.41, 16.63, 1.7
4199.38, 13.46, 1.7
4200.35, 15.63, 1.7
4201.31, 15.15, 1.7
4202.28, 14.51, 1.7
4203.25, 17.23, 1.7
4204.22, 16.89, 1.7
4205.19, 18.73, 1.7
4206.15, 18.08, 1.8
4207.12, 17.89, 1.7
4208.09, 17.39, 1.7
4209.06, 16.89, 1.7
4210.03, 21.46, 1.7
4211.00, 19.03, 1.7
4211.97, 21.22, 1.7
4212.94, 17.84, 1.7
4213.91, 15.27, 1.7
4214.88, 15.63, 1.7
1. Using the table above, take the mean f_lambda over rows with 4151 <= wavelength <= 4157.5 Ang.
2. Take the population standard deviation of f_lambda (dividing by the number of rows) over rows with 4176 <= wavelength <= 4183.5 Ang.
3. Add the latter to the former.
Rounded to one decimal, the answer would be 17.7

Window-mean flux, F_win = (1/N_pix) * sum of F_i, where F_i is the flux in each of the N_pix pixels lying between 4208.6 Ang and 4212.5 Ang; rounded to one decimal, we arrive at 19.6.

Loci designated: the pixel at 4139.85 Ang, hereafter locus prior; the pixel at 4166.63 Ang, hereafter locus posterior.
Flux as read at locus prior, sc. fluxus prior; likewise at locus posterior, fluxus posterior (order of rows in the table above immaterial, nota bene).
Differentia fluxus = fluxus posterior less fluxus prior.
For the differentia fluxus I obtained -1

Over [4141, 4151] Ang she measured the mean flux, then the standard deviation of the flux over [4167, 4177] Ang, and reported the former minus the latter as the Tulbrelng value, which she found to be 15.3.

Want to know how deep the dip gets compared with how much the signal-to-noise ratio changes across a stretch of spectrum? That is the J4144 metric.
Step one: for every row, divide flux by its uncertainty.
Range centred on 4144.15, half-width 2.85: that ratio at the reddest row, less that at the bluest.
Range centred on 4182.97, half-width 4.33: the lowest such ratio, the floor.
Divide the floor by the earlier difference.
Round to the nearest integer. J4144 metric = -16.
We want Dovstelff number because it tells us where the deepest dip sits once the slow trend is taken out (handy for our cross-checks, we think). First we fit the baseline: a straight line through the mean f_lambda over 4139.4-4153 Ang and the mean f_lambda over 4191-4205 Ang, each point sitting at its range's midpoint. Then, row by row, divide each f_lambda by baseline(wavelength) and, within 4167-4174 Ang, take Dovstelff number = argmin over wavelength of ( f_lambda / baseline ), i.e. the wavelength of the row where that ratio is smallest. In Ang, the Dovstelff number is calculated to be 4173.35 Ang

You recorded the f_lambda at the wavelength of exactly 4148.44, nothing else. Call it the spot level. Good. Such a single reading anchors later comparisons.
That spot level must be 17.86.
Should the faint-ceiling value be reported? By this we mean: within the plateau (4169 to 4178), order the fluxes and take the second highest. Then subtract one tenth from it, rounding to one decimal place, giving 17.3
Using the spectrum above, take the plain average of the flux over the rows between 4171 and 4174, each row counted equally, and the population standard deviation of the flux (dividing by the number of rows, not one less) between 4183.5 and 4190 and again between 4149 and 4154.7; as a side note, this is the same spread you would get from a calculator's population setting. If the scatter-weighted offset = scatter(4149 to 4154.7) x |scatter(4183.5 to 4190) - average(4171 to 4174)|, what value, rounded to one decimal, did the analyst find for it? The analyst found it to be 17.2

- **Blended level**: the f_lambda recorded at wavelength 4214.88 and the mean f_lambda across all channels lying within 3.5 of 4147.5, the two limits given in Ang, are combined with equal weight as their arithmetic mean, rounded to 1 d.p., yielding 16.3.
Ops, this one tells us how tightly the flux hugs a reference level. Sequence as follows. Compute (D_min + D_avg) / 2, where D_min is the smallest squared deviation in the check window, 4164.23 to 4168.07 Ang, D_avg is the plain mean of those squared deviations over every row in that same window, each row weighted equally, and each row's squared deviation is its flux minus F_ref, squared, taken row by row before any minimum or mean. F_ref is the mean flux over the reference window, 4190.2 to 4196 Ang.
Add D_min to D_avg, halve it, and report 1.27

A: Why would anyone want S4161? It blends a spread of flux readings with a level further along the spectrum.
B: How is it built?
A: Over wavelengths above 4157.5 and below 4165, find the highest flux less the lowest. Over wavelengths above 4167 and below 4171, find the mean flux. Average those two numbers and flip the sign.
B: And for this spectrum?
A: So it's -11.2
